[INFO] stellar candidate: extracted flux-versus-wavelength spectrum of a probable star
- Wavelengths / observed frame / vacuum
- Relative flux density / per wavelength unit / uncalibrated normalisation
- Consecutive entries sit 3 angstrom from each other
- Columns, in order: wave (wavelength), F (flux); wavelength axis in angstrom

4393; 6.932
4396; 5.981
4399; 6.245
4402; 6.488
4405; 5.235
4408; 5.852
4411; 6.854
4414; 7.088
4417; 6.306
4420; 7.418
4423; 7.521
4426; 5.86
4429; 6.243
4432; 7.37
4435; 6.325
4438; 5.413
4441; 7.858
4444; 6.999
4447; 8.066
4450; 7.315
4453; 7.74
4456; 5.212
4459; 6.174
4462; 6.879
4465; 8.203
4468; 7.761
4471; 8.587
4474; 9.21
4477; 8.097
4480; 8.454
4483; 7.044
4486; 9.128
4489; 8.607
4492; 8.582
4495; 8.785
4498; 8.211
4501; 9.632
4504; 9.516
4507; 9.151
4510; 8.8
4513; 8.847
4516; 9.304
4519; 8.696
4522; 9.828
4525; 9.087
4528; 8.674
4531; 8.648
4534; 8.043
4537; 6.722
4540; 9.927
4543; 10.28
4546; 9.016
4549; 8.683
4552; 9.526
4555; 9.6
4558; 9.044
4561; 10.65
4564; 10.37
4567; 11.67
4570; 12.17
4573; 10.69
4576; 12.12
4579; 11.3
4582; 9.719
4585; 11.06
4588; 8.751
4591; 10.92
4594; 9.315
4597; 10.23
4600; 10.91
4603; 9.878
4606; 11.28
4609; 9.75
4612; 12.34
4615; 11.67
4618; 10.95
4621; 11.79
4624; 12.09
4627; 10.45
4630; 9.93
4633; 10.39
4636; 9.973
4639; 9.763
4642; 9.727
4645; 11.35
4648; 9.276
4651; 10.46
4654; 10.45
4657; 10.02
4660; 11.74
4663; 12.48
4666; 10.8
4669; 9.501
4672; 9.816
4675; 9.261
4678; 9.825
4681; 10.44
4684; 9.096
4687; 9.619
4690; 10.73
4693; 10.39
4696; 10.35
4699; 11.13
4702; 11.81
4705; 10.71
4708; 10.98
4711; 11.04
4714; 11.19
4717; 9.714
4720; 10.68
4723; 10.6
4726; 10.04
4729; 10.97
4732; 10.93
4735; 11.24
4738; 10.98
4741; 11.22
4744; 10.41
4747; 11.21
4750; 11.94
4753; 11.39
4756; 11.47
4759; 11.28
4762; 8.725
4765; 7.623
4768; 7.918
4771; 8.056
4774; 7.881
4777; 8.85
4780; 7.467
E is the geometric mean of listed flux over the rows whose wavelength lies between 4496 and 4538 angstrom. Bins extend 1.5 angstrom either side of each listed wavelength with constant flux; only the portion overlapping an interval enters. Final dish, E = 8.8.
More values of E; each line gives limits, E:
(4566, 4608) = 10.7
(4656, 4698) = 10.3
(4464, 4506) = 8.5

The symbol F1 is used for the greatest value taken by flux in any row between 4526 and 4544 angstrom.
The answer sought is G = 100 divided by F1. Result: 9.7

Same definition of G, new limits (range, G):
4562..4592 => 8.2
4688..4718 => 8.5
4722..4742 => 8.9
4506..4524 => 10.2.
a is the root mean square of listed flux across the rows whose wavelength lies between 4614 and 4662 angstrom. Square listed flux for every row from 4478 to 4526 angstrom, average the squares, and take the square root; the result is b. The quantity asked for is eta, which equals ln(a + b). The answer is 2.97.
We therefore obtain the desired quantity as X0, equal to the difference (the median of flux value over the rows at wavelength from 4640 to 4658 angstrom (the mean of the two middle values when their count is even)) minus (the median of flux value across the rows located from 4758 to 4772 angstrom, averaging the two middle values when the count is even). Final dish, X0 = 2.2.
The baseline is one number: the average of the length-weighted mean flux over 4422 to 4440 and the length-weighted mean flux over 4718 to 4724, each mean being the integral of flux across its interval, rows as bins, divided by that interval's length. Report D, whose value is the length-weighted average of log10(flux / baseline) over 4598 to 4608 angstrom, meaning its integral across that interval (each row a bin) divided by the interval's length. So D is 0.095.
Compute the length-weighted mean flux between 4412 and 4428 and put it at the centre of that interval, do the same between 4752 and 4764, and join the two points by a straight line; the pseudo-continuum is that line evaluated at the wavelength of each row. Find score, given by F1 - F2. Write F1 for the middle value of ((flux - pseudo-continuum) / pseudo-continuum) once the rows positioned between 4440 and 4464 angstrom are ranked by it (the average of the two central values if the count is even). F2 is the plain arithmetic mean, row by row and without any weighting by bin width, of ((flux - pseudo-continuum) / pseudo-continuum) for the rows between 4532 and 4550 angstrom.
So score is -0.07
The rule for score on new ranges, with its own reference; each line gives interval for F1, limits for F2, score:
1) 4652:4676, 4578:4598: -0.09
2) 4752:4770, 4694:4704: -0.17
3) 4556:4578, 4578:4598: 0.10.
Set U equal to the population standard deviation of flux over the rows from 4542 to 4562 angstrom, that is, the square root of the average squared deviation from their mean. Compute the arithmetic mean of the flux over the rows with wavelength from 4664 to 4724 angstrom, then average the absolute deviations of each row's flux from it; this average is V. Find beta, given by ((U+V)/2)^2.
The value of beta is 0.4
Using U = 0.66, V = 0.59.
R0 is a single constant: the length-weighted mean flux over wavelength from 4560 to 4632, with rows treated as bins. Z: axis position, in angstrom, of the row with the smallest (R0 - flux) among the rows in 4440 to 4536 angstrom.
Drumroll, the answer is 4522 angstrom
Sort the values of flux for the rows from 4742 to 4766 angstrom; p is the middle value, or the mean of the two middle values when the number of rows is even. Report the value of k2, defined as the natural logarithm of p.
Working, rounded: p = 11.2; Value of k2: 2.42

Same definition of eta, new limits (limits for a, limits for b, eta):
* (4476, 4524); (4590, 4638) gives 2.98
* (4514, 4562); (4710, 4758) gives 3.00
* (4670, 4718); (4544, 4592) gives 3.03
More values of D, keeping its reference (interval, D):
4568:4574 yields 0.130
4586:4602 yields 0.070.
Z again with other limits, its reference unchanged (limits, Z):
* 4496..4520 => 4501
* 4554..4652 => 4612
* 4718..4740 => 4735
